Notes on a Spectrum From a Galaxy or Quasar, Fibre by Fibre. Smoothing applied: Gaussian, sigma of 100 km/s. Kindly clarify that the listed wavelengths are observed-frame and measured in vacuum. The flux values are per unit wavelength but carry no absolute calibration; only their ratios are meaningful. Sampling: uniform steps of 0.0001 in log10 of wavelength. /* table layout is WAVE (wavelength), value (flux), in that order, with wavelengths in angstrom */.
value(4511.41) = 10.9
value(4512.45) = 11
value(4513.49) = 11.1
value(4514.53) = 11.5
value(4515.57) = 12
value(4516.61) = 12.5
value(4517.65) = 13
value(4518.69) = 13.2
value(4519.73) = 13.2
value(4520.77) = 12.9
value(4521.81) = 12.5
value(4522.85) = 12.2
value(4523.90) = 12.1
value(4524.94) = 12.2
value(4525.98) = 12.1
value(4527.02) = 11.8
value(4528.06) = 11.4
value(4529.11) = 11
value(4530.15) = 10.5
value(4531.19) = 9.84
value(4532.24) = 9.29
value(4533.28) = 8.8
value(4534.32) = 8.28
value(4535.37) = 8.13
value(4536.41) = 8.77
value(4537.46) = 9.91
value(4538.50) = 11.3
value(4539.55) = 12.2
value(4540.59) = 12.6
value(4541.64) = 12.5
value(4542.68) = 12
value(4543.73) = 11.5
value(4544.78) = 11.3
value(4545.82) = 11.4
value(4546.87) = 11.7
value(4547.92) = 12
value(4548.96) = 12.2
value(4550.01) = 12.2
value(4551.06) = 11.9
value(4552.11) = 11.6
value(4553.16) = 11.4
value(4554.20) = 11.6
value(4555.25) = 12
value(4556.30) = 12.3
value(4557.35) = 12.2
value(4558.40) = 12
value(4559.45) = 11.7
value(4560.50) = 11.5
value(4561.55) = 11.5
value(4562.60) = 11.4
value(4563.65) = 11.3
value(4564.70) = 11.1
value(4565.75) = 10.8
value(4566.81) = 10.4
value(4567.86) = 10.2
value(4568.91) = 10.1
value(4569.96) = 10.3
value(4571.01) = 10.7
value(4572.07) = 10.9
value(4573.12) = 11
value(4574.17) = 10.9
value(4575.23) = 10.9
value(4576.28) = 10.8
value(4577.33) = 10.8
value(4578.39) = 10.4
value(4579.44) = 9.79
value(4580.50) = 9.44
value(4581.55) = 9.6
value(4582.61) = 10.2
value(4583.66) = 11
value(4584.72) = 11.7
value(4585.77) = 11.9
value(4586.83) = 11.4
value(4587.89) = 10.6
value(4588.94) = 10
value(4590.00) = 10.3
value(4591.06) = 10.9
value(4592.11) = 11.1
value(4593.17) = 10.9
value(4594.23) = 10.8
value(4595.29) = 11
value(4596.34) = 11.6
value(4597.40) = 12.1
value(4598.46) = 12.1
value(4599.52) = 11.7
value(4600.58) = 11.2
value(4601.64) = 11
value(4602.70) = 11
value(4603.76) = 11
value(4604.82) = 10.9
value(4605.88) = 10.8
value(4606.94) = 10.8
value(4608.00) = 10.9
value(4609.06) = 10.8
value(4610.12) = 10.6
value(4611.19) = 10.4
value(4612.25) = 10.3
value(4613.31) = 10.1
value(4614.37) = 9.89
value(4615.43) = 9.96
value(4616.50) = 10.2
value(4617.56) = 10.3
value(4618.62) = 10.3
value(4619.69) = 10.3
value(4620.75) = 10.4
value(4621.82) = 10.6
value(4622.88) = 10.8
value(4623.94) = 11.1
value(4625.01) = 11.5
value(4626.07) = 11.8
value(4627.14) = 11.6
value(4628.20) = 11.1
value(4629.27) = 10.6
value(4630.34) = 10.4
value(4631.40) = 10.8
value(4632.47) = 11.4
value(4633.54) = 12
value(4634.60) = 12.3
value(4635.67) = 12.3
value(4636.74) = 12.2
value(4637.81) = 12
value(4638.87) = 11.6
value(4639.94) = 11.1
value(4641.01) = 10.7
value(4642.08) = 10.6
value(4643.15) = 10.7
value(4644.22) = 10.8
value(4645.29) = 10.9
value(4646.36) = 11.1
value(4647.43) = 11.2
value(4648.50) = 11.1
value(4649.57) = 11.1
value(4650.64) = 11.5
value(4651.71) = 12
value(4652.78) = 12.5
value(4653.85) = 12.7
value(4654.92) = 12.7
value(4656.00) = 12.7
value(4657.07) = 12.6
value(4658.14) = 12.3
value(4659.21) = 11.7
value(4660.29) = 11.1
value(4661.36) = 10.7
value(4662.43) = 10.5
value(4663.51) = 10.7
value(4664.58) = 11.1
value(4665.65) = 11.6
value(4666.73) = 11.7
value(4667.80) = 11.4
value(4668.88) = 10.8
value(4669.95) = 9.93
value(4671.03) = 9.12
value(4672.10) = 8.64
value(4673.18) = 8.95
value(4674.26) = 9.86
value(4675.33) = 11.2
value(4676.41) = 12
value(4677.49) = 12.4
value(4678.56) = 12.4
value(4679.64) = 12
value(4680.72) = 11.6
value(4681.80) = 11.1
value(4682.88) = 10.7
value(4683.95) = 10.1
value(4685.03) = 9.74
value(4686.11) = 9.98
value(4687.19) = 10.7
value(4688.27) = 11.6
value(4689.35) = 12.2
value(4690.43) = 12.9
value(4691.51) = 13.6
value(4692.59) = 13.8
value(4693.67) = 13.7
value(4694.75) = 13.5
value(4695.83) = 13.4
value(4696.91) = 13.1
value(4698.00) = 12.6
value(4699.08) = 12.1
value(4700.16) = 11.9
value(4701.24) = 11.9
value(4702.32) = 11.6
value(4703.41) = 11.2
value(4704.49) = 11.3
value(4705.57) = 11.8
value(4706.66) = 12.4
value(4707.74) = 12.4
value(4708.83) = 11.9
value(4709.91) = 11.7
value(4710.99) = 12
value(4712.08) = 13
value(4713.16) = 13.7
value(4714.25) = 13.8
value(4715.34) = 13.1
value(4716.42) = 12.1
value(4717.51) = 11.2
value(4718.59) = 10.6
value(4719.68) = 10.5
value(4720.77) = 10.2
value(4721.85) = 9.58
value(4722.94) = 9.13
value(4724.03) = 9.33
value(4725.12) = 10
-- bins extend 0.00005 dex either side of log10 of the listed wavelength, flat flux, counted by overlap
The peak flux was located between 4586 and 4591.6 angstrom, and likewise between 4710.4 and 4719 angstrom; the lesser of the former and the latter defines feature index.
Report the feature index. 11.4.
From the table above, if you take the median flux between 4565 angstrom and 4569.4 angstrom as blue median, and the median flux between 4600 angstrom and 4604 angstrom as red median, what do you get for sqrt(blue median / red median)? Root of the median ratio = 0.97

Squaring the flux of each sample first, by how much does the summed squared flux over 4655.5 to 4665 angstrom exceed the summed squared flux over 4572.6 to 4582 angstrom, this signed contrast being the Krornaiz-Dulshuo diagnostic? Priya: 217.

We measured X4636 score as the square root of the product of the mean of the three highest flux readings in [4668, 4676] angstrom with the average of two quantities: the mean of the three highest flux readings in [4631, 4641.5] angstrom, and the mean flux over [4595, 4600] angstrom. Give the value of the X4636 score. 11.3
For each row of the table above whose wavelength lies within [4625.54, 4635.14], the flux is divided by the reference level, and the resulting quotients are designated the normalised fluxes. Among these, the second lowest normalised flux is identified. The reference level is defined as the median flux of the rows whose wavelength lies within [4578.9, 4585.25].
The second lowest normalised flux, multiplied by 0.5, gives 0.53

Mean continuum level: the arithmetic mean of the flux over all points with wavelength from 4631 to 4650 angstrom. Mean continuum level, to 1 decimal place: 11.3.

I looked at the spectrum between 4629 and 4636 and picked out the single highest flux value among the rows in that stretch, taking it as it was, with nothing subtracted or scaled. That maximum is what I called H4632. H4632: 12.3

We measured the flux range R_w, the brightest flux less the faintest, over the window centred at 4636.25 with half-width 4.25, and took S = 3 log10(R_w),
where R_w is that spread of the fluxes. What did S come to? 0.24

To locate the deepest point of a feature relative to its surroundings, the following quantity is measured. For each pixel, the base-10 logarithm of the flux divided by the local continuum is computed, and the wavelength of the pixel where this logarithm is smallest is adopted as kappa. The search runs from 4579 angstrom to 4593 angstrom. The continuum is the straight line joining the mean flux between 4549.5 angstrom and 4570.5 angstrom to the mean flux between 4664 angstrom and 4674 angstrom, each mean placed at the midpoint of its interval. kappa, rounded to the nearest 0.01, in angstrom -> 4580.50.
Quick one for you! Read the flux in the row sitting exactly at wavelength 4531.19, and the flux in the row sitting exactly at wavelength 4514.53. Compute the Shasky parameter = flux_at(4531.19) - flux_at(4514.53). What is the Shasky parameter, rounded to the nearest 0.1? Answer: -1.7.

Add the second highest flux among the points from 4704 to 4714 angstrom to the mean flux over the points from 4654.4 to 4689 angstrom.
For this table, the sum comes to 24.1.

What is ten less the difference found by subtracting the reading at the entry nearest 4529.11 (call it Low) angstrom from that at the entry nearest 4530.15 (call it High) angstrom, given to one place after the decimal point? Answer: 10.5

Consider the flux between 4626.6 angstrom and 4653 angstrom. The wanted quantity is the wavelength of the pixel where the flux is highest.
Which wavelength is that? 4652.78 angstrom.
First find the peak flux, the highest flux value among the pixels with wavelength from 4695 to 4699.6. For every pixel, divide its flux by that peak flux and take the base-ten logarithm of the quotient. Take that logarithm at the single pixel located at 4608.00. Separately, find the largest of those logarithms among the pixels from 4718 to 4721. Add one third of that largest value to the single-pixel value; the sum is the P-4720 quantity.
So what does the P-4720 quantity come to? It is -0.12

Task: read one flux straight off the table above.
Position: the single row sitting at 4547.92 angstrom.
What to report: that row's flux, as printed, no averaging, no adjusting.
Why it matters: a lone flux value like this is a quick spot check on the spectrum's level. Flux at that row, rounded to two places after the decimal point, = 12.00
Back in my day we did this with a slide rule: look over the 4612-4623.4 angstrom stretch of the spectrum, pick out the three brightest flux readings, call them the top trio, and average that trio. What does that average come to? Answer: 10.6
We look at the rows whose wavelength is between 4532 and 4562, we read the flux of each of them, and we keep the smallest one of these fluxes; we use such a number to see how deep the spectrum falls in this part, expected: 8.13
